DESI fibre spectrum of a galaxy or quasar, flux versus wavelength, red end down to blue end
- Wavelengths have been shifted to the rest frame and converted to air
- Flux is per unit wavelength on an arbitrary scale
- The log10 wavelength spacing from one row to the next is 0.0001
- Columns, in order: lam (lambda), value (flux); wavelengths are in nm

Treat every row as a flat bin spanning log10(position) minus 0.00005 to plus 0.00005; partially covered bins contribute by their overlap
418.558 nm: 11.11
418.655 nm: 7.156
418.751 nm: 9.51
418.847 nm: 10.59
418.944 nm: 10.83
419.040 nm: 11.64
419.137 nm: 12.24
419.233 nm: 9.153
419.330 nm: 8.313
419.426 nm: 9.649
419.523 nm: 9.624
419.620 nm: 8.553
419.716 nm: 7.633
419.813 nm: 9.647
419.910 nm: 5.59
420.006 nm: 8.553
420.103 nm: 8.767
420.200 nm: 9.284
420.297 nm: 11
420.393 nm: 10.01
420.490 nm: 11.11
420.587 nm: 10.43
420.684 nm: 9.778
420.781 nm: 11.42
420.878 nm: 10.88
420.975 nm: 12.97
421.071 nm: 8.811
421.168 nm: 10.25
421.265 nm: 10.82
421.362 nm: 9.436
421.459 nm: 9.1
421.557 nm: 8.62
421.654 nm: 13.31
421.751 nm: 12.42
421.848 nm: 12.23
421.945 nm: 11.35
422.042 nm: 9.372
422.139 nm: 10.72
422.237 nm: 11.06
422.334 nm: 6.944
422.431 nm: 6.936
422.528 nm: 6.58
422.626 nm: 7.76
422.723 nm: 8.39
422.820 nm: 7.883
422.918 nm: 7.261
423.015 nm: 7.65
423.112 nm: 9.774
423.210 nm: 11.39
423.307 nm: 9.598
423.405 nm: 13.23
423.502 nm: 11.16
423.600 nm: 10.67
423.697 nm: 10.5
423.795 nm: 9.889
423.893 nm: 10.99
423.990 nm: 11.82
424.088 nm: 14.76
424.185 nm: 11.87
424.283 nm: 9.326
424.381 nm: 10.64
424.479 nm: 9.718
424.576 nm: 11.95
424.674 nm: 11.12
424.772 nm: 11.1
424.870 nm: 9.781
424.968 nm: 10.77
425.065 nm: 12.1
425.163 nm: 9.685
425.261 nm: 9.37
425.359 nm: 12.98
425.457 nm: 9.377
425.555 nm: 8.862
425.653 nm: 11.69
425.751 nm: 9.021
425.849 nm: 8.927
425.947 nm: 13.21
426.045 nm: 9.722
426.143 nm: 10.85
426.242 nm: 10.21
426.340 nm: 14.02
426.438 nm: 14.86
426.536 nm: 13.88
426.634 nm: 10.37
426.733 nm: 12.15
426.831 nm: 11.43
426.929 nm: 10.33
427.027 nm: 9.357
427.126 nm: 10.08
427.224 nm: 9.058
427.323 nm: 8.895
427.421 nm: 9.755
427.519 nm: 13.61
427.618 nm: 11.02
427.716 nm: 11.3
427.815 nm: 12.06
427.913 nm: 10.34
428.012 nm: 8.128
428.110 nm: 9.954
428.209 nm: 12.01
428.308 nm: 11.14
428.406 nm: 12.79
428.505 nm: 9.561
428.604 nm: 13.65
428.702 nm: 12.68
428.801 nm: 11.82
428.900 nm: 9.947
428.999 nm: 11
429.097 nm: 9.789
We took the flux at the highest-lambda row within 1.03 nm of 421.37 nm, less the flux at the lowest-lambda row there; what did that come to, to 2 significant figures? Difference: -3.1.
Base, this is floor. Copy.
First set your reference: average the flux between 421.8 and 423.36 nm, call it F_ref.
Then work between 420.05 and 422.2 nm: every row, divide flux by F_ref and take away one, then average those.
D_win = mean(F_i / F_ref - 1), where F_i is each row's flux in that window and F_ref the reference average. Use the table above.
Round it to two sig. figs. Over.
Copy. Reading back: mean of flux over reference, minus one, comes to 0.16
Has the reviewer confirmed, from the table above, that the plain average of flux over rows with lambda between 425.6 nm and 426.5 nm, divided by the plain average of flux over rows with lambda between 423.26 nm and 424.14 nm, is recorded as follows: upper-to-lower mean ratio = 1.00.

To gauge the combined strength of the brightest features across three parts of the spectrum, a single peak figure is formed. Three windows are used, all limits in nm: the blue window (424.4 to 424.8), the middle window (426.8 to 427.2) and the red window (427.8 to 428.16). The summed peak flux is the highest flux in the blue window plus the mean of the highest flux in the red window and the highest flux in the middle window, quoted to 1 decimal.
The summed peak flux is 23.7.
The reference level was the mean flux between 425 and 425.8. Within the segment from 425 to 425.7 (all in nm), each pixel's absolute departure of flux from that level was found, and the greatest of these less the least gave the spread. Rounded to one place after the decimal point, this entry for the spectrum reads 1.9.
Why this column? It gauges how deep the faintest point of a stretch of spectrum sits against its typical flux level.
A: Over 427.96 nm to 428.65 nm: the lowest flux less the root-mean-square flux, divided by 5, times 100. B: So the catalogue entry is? -61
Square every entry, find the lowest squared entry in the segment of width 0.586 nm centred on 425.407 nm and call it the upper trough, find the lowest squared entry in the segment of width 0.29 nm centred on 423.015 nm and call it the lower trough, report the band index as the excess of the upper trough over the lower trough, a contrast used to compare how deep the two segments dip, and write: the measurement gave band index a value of 26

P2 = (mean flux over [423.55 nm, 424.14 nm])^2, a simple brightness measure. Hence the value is 131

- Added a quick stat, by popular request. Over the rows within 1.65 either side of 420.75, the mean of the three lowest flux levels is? 6.7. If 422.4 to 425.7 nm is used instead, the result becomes 6.9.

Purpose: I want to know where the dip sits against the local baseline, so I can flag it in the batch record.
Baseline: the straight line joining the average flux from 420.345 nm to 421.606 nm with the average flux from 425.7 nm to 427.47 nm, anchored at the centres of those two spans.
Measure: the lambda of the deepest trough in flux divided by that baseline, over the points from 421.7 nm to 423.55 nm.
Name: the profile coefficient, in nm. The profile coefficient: 422.528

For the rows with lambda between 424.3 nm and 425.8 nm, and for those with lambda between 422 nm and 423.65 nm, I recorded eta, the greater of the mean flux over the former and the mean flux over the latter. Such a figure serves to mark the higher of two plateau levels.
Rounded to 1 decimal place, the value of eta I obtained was 10.5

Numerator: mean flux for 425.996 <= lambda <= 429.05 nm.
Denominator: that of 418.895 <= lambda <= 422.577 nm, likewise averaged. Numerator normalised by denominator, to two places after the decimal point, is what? 1.13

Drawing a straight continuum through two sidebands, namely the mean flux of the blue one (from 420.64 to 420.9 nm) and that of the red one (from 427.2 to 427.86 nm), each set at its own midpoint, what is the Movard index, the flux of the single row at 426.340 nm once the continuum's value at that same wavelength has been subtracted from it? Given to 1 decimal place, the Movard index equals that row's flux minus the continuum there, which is 3.2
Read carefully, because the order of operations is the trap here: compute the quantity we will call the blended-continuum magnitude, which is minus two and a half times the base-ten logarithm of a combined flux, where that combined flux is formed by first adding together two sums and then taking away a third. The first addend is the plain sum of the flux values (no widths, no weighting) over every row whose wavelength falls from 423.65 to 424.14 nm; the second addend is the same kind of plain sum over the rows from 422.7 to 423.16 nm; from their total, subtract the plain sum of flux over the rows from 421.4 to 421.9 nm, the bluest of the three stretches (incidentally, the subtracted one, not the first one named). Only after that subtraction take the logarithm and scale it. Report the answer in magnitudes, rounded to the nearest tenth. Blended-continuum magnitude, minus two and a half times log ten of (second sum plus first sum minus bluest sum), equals -4.1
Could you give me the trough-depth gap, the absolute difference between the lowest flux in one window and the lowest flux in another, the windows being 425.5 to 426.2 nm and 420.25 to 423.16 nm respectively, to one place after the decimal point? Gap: 2.3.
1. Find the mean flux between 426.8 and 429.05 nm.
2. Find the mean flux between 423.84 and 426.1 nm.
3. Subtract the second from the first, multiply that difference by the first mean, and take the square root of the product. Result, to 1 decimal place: 0.7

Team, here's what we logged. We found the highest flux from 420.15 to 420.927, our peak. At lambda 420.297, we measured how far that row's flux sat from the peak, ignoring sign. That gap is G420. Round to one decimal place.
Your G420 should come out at 0.4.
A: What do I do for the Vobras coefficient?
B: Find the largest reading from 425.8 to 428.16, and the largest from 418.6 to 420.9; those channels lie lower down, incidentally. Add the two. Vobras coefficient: 27.1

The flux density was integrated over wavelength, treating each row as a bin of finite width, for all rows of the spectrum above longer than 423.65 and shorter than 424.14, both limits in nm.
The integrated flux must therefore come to 5.7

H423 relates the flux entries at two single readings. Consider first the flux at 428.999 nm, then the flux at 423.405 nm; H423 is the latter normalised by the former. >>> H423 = 1.20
